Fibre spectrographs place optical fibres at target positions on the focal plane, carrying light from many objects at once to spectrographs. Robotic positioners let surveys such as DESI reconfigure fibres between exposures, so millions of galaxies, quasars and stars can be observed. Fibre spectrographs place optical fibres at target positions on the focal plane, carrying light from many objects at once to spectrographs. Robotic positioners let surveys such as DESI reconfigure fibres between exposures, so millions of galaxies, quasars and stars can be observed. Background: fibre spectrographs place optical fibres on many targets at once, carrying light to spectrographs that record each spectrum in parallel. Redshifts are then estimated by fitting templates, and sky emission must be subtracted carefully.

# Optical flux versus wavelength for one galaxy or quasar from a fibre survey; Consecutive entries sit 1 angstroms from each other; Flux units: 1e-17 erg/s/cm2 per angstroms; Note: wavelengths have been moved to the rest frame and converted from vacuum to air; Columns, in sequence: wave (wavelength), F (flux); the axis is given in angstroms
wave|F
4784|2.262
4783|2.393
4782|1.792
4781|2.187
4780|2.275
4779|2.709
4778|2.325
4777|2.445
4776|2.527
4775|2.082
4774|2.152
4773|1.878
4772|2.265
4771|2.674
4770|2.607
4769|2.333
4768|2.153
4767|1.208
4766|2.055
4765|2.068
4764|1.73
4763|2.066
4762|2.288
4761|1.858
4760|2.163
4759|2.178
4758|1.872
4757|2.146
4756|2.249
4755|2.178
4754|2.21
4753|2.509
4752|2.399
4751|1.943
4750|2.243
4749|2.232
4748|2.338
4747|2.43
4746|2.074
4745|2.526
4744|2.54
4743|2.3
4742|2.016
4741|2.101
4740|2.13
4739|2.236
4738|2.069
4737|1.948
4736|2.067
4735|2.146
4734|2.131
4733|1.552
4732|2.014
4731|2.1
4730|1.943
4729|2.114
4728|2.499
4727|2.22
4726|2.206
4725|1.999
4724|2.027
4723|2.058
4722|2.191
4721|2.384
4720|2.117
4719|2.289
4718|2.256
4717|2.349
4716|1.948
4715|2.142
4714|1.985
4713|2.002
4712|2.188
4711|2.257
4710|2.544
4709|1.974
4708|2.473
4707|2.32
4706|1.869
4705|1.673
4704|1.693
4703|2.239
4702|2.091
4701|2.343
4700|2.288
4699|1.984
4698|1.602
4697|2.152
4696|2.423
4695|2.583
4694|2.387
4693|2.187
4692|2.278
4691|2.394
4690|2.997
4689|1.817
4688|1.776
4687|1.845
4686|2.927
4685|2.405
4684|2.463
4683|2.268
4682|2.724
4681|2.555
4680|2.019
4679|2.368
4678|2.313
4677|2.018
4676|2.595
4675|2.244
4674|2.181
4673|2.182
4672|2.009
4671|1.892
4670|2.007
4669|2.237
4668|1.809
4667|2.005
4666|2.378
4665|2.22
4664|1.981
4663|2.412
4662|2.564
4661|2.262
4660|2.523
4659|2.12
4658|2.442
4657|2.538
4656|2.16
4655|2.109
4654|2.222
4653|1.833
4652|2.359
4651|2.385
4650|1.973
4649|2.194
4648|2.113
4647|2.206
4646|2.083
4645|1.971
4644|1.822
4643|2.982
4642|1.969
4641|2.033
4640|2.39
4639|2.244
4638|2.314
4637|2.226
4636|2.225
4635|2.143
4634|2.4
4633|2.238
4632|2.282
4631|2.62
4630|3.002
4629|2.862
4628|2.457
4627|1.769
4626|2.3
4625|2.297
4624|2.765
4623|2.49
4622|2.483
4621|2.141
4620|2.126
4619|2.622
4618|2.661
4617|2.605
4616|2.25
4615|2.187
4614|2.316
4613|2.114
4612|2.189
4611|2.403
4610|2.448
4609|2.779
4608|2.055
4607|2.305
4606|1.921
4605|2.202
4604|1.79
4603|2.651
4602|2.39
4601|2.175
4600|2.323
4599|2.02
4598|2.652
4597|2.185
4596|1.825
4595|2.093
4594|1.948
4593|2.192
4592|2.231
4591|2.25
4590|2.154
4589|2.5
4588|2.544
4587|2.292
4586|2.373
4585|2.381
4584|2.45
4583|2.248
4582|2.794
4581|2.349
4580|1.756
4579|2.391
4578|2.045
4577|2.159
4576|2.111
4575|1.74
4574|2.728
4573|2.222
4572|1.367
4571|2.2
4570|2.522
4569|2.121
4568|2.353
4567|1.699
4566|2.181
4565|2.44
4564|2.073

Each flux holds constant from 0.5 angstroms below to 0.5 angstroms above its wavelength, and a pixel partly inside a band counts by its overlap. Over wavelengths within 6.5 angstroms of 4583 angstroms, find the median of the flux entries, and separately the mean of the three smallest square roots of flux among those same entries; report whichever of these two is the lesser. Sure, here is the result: 1.41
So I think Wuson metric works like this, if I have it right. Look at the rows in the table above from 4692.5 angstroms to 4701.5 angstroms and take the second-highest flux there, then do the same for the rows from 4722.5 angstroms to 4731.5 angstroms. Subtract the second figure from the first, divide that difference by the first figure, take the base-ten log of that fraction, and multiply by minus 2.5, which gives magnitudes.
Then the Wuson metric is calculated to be 2.7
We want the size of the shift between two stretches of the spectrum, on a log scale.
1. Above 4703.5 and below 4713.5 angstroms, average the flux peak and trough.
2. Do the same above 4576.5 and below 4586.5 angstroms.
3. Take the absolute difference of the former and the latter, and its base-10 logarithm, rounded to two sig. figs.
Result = -0.78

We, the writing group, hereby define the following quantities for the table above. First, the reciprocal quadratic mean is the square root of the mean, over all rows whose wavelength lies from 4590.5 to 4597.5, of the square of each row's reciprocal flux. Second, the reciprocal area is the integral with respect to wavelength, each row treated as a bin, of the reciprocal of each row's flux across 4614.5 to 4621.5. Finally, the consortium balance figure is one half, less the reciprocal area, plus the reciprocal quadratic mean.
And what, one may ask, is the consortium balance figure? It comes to -2.00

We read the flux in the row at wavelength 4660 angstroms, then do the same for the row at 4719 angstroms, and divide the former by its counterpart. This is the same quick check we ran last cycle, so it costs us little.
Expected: 1.10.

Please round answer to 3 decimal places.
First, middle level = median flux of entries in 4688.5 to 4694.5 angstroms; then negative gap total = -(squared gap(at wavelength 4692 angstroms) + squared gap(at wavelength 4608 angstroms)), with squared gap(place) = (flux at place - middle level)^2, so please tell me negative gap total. -0.080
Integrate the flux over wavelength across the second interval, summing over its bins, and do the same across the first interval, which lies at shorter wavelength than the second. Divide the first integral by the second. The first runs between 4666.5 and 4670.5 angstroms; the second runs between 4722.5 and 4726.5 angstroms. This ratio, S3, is 0.97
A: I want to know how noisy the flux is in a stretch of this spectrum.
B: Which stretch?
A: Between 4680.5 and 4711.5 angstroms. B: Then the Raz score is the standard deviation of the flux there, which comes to 0.35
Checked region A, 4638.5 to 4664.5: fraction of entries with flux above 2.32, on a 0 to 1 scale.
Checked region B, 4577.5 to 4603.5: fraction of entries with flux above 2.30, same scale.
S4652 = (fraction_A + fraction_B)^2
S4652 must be 0.65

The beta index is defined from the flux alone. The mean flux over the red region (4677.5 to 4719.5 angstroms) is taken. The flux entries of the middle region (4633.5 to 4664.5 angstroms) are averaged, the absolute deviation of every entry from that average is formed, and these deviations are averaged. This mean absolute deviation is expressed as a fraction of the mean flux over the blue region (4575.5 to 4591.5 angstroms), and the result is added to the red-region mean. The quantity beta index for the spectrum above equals 2.30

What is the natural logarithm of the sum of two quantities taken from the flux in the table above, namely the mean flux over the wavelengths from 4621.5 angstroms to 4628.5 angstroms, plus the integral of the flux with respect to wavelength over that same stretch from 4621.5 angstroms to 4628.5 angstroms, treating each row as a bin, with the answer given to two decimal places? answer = 2.94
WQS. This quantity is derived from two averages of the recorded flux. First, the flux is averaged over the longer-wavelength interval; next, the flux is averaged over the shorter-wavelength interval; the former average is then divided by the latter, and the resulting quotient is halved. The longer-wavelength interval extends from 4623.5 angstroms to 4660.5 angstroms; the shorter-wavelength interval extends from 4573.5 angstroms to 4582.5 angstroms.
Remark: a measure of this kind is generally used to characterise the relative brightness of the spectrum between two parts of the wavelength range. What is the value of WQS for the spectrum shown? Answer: 0.512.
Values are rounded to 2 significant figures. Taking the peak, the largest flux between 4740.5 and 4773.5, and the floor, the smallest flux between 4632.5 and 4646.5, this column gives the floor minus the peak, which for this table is -0.85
